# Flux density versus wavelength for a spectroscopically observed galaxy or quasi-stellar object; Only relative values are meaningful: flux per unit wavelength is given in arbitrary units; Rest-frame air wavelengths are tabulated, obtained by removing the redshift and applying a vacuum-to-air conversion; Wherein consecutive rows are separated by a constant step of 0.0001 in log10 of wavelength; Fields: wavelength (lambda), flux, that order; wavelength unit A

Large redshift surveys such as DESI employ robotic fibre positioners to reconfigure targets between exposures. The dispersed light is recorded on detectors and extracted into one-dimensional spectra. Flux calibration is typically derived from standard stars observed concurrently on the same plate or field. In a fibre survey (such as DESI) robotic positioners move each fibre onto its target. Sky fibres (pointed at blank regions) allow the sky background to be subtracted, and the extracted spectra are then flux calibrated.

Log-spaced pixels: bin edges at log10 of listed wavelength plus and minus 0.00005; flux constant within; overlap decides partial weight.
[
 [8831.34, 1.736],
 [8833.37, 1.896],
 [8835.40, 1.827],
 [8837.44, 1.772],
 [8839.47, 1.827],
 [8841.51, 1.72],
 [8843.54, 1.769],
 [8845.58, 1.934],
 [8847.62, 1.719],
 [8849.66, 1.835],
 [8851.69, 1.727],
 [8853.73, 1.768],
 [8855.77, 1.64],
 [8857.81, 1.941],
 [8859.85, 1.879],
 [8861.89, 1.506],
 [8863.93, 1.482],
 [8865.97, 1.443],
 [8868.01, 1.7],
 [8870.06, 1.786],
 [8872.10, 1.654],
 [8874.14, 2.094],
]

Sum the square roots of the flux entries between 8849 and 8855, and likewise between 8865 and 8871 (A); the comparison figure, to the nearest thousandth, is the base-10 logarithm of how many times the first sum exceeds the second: 0.017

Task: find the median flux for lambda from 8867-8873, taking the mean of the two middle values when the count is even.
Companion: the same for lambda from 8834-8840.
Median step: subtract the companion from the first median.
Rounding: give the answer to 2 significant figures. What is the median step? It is -0.13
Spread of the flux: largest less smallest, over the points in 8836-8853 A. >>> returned 0.215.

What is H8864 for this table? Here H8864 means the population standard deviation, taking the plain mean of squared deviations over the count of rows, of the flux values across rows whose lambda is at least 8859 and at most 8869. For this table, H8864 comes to 0.16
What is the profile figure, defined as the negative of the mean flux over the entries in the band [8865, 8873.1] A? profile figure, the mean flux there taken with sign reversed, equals -1.65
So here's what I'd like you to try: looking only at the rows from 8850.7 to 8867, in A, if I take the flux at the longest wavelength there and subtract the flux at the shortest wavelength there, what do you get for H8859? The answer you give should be -0.284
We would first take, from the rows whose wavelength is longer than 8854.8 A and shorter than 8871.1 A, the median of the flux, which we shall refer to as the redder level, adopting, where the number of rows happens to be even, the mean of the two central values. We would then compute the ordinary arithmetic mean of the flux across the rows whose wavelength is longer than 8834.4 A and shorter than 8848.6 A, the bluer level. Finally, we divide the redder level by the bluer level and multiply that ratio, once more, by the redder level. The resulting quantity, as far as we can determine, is 1.55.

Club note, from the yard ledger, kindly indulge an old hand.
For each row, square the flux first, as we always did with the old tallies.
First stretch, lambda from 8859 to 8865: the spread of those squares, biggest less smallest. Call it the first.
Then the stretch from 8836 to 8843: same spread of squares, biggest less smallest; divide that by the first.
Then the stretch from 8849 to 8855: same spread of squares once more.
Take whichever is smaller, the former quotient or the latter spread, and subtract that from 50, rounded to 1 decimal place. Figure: 49.7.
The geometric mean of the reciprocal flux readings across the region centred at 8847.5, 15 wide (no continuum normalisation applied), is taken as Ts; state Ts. 0.562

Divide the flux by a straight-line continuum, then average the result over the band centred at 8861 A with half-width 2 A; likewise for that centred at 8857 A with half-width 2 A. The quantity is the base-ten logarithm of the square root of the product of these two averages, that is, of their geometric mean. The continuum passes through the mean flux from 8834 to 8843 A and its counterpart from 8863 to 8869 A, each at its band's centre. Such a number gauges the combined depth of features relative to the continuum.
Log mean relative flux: 0.035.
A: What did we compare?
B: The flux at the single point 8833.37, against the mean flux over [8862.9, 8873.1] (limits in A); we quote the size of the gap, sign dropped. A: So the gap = 0.28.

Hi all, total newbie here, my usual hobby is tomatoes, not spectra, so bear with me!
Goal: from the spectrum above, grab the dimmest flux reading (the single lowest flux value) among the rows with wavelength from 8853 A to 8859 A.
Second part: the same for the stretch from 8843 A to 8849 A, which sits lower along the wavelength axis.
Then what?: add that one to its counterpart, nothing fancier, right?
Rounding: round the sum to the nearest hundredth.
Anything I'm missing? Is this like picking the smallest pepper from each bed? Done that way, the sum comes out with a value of 3.36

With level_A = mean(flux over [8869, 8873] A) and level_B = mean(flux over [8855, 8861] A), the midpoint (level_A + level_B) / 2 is 1.770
